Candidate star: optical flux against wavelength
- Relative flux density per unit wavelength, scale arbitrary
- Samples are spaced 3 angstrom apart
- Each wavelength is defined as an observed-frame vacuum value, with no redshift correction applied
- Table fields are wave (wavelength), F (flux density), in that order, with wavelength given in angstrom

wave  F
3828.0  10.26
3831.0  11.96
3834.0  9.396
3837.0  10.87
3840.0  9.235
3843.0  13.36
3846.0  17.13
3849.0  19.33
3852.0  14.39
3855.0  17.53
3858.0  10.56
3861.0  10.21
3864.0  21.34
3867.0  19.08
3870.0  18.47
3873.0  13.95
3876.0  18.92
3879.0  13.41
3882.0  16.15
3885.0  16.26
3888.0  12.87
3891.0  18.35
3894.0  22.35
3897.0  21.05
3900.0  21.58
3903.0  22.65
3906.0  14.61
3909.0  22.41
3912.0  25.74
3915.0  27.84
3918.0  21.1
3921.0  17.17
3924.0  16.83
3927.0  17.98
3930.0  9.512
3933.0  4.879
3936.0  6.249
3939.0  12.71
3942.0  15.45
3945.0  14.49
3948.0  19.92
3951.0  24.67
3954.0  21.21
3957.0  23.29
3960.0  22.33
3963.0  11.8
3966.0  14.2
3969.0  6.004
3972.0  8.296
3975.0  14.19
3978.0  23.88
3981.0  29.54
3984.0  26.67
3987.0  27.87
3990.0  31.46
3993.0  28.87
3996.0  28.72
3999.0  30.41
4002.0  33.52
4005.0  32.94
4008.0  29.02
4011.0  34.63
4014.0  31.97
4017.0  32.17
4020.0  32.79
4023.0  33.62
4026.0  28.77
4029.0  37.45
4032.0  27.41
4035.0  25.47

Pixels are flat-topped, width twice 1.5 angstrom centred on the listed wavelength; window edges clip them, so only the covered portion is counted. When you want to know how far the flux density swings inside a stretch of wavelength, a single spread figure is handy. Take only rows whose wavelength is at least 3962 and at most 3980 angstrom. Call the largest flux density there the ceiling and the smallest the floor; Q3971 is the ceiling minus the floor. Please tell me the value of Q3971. 18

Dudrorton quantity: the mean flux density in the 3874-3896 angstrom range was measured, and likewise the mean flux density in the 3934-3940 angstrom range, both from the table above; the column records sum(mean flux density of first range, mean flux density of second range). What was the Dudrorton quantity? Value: 26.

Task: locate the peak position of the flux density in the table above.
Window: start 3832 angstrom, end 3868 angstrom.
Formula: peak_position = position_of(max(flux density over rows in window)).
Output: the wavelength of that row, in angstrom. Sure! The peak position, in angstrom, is 3864.0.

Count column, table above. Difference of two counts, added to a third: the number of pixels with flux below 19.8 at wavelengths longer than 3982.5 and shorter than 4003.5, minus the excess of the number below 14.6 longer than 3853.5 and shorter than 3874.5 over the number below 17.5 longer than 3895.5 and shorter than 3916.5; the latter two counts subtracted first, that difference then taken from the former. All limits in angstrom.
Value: -2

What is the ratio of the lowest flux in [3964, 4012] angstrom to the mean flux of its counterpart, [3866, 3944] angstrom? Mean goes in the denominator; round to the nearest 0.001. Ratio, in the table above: 0.349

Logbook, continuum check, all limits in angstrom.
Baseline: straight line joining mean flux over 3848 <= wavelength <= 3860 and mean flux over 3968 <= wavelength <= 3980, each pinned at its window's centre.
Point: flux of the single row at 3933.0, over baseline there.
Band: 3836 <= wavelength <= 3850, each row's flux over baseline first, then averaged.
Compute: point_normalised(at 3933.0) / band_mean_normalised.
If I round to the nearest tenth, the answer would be 0.4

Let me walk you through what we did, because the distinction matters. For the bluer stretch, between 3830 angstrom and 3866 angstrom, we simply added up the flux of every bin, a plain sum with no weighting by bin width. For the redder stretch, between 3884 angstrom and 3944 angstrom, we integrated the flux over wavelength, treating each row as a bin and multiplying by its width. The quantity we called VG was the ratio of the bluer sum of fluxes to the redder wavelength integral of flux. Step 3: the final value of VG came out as 0.159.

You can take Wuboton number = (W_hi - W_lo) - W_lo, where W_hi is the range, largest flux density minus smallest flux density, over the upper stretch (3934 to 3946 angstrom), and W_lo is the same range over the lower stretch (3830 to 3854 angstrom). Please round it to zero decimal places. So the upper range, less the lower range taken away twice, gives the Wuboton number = -11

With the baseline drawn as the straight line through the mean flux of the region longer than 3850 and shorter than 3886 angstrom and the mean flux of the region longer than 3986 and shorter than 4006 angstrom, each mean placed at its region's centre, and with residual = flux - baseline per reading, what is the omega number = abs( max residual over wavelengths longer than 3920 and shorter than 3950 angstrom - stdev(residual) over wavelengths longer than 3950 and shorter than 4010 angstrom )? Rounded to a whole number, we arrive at 12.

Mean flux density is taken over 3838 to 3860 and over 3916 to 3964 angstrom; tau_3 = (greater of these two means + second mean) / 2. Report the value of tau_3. 16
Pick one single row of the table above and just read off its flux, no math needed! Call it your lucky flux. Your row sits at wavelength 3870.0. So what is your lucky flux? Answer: 18.47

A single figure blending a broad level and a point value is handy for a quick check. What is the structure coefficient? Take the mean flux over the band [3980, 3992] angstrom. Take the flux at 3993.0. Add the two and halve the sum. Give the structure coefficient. 28.9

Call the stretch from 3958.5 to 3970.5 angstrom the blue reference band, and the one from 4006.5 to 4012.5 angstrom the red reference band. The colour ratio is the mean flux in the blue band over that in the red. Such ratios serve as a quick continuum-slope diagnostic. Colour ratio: 0.43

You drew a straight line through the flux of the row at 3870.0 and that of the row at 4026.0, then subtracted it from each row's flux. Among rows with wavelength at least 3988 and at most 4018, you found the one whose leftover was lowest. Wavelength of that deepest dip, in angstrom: 4008.0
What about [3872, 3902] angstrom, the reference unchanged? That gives 3888.0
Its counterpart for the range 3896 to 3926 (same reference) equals 3906.0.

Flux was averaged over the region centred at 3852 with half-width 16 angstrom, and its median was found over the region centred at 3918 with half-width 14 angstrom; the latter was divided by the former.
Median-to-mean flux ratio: 1.21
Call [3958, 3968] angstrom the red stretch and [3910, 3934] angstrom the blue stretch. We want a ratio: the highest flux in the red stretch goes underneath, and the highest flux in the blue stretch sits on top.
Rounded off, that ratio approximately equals 1.25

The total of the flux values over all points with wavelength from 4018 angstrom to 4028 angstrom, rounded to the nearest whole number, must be 95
